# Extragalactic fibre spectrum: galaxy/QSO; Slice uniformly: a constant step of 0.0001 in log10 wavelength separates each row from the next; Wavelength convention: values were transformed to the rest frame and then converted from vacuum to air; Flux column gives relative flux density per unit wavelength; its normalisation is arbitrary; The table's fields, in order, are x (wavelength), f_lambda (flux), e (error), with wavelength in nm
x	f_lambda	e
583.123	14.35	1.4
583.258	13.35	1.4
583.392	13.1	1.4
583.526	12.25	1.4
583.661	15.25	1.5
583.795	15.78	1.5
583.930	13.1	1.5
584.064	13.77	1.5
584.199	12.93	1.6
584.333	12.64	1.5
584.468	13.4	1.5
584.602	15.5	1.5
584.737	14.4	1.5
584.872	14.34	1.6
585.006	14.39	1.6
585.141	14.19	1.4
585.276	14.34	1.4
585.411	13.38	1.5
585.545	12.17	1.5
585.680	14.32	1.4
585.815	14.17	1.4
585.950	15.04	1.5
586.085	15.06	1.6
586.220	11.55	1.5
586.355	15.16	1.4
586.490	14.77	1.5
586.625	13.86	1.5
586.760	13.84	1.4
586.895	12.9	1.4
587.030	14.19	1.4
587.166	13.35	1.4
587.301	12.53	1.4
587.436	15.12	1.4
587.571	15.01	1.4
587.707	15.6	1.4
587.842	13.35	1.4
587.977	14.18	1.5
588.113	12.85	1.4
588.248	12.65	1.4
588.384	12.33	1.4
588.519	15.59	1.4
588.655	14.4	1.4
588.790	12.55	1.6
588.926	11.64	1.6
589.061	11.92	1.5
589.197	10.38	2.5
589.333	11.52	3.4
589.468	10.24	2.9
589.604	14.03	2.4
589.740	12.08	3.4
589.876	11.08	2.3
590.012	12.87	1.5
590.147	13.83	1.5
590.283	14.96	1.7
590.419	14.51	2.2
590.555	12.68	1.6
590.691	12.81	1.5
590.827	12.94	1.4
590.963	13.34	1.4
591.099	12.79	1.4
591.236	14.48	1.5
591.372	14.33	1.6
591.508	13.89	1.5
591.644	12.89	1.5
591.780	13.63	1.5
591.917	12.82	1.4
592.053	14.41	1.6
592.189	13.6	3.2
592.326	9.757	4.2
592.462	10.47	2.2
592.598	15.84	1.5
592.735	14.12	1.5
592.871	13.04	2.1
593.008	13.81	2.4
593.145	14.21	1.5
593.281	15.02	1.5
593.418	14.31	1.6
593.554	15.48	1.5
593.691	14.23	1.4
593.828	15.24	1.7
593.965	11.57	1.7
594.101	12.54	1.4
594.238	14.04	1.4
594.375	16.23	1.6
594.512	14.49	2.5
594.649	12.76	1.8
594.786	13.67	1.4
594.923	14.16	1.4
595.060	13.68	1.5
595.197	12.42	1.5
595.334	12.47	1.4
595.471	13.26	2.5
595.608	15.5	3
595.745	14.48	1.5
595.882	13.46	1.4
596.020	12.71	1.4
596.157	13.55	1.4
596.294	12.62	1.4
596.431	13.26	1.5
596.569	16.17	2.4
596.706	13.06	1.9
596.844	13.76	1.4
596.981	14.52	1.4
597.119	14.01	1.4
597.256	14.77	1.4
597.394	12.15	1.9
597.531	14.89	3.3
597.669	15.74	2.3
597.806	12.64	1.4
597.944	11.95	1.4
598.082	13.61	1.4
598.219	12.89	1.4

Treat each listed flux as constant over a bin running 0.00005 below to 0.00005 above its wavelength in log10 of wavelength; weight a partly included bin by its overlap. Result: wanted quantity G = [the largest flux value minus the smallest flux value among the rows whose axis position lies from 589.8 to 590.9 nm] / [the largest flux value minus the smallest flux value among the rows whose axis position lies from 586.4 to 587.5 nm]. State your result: 1.5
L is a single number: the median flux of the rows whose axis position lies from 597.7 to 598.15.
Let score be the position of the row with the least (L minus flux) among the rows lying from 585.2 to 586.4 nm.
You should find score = 586.355 nm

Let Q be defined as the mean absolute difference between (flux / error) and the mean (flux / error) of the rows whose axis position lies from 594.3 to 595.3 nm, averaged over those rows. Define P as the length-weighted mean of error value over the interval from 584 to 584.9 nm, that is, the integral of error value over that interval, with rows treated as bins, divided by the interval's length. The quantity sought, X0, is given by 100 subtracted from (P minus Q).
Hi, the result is -100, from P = 1.52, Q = 1.3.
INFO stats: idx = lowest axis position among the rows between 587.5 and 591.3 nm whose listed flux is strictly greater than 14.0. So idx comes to 587.571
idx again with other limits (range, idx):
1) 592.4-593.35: 592.598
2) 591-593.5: 591.236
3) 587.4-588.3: 587.436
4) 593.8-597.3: 593.828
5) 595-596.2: 595.608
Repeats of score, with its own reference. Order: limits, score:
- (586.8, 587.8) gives 587.707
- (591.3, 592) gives 591.372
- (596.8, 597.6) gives 597.531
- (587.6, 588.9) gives 587.707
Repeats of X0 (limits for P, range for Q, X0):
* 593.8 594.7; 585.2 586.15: -99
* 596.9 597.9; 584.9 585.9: -99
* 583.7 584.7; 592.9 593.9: -100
